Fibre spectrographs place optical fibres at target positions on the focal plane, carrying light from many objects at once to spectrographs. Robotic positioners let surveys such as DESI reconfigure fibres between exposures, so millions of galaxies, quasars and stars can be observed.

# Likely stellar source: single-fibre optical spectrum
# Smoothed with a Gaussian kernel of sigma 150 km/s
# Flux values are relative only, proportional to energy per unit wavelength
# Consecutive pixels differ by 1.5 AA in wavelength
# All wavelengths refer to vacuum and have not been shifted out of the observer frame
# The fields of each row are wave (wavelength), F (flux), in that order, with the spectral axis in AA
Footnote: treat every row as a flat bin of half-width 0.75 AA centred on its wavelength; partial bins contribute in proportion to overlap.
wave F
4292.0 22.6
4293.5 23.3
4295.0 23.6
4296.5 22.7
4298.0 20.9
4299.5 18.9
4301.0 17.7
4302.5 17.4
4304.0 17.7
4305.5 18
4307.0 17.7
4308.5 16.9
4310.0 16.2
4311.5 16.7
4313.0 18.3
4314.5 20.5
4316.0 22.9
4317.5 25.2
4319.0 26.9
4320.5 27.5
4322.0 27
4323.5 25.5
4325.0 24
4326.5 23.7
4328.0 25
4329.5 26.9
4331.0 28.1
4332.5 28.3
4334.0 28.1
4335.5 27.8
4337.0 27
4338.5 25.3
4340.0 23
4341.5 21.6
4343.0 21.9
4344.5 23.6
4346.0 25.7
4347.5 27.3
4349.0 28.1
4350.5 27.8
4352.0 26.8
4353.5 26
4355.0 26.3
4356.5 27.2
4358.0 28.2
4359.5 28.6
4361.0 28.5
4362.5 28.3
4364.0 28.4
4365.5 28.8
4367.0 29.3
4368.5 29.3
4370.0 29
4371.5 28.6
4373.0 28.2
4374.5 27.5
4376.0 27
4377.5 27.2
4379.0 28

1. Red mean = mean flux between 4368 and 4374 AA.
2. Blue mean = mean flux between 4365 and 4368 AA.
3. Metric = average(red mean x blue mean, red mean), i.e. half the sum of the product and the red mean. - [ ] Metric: 432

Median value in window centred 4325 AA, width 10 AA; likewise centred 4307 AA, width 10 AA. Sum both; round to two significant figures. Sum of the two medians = 43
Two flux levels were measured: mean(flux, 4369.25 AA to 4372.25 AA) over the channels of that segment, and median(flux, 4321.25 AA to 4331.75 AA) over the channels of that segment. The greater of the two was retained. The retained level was 28.8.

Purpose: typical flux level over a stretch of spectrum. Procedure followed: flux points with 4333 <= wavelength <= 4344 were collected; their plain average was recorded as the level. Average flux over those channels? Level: 25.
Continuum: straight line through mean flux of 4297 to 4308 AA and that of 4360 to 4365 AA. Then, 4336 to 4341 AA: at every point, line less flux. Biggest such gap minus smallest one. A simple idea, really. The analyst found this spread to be 4.5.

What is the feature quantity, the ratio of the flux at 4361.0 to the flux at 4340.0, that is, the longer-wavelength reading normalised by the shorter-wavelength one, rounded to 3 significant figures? 1.24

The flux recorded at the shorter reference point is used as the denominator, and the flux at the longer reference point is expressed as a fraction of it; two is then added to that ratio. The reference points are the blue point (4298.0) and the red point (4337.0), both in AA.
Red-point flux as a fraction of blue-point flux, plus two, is 3.3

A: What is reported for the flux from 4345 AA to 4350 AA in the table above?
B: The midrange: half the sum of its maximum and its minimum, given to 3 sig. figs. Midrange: 26.9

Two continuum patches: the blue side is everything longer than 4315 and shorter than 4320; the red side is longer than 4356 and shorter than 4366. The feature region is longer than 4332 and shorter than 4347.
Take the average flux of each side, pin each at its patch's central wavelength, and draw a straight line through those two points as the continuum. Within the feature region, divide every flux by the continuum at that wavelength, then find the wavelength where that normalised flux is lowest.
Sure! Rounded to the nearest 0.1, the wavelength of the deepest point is 4341.5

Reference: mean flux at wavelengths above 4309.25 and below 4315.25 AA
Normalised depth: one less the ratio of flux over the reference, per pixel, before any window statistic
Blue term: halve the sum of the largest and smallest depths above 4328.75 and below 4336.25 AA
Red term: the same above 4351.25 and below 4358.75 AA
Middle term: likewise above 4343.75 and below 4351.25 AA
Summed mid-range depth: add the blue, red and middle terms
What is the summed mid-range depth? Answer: -1.49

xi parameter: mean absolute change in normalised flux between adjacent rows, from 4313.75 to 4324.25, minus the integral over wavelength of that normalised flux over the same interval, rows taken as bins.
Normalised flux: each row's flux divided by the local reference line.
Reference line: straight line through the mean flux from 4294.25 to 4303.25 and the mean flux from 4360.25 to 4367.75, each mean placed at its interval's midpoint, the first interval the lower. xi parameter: -11.5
